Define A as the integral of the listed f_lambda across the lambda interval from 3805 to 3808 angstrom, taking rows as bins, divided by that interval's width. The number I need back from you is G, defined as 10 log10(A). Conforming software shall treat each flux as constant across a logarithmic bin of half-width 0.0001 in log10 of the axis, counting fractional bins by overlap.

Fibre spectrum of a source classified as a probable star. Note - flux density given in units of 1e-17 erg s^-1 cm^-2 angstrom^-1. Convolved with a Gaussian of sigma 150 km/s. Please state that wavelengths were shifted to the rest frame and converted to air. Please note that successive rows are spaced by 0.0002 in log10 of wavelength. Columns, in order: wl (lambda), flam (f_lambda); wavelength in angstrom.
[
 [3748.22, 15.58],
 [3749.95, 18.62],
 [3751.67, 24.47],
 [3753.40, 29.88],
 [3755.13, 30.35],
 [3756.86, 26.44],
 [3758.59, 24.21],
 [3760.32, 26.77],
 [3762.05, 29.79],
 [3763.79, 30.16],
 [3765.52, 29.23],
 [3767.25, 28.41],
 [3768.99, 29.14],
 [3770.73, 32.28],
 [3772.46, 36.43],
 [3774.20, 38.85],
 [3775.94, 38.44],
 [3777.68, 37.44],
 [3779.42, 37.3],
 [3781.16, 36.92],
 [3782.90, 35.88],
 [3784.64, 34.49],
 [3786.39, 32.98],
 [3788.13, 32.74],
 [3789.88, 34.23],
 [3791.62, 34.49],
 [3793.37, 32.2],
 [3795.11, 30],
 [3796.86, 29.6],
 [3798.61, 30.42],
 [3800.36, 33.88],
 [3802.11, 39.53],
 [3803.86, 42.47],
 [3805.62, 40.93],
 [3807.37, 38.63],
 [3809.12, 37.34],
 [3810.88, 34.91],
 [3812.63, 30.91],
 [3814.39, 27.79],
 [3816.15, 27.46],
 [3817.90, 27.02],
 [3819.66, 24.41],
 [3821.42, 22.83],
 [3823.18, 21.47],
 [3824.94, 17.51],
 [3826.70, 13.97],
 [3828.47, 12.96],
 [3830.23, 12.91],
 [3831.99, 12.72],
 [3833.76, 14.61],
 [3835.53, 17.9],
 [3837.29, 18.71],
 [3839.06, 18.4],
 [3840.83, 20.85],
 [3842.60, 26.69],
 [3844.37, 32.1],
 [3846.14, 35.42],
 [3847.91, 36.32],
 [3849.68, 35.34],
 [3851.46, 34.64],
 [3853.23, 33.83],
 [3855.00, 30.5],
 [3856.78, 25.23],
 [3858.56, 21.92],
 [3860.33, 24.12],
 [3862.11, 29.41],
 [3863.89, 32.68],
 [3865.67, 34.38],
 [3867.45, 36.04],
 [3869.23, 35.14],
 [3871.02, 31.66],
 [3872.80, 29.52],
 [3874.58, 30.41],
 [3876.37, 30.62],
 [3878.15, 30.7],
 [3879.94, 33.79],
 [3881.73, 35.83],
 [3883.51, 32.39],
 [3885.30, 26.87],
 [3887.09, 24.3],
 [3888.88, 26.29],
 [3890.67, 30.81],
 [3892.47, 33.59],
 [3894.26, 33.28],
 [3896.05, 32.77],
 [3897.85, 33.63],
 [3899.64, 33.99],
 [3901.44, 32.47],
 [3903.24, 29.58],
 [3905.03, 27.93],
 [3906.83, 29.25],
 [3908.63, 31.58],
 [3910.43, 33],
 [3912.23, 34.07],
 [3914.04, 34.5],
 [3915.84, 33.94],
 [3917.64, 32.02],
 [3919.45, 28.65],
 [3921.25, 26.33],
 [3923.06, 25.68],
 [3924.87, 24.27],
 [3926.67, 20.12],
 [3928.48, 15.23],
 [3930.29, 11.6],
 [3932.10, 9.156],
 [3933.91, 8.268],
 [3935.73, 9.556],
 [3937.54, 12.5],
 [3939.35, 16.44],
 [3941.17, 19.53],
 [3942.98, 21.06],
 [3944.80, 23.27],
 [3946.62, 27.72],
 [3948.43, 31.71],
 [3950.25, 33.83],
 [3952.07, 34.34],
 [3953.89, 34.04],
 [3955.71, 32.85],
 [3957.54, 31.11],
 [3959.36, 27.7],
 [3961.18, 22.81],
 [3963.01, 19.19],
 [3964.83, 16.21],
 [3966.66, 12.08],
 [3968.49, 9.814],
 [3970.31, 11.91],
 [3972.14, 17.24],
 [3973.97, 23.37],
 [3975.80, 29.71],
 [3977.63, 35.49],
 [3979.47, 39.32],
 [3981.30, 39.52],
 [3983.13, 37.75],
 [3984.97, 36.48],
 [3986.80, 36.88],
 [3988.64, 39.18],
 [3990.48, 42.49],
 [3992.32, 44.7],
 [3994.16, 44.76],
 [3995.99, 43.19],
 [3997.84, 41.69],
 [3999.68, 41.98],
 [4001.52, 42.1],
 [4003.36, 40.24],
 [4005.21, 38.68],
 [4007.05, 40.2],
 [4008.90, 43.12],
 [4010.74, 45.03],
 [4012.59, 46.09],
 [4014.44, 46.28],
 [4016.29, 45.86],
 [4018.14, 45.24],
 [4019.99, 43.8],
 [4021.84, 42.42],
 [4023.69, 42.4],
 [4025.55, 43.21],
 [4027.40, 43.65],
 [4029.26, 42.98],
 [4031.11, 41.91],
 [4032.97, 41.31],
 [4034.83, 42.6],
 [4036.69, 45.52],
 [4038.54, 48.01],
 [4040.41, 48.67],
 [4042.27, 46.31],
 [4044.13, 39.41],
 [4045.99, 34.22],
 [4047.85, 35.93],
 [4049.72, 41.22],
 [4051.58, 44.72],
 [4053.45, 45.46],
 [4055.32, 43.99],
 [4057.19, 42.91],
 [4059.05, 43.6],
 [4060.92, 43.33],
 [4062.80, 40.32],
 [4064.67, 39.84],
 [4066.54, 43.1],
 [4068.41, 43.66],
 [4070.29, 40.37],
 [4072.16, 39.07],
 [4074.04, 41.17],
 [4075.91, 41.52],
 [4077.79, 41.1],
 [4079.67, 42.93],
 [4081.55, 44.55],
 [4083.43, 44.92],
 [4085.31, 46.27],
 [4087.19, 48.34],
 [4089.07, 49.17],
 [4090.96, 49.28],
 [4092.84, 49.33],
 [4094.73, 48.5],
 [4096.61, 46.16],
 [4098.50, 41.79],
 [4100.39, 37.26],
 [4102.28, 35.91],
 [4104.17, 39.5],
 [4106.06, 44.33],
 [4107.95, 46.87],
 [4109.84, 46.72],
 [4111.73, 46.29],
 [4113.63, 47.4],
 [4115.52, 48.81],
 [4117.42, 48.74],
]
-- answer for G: 16.0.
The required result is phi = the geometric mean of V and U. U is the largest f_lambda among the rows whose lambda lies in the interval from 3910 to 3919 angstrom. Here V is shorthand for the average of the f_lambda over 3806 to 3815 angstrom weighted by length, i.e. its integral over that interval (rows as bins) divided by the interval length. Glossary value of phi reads 34.5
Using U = 34.5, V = 34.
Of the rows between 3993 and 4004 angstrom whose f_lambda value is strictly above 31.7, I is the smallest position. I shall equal 3994.16 angstrom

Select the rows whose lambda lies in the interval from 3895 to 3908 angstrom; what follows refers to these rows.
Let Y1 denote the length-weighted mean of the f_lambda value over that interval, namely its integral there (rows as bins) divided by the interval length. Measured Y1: 31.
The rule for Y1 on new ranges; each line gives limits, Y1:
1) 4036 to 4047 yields 44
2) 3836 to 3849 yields 27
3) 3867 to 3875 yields 32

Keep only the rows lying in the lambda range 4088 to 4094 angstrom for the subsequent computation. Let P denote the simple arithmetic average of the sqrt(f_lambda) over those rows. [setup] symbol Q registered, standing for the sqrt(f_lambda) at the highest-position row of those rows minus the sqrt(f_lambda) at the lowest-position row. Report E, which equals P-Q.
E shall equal 7.0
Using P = 7.0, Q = 0.01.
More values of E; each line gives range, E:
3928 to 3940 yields 3.3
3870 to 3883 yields 5.3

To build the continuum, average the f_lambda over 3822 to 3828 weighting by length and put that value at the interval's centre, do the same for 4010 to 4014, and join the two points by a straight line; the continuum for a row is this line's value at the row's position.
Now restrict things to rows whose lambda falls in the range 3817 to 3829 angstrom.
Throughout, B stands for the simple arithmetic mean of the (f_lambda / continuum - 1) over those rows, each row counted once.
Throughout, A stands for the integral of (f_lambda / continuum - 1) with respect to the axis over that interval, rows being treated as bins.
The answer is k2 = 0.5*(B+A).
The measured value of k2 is 1.2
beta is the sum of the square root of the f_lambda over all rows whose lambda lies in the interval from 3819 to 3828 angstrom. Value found 22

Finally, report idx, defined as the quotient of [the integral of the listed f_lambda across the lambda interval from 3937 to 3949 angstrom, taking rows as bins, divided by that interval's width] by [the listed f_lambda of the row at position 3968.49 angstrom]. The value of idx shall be 2.2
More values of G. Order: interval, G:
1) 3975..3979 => 15.2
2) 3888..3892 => 14.6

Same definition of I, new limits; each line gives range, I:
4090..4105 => 4090.96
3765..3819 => 3770.73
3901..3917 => 3901.44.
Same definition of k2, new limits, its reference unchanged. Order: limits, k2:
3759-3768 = 12.2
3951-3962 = -1.1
